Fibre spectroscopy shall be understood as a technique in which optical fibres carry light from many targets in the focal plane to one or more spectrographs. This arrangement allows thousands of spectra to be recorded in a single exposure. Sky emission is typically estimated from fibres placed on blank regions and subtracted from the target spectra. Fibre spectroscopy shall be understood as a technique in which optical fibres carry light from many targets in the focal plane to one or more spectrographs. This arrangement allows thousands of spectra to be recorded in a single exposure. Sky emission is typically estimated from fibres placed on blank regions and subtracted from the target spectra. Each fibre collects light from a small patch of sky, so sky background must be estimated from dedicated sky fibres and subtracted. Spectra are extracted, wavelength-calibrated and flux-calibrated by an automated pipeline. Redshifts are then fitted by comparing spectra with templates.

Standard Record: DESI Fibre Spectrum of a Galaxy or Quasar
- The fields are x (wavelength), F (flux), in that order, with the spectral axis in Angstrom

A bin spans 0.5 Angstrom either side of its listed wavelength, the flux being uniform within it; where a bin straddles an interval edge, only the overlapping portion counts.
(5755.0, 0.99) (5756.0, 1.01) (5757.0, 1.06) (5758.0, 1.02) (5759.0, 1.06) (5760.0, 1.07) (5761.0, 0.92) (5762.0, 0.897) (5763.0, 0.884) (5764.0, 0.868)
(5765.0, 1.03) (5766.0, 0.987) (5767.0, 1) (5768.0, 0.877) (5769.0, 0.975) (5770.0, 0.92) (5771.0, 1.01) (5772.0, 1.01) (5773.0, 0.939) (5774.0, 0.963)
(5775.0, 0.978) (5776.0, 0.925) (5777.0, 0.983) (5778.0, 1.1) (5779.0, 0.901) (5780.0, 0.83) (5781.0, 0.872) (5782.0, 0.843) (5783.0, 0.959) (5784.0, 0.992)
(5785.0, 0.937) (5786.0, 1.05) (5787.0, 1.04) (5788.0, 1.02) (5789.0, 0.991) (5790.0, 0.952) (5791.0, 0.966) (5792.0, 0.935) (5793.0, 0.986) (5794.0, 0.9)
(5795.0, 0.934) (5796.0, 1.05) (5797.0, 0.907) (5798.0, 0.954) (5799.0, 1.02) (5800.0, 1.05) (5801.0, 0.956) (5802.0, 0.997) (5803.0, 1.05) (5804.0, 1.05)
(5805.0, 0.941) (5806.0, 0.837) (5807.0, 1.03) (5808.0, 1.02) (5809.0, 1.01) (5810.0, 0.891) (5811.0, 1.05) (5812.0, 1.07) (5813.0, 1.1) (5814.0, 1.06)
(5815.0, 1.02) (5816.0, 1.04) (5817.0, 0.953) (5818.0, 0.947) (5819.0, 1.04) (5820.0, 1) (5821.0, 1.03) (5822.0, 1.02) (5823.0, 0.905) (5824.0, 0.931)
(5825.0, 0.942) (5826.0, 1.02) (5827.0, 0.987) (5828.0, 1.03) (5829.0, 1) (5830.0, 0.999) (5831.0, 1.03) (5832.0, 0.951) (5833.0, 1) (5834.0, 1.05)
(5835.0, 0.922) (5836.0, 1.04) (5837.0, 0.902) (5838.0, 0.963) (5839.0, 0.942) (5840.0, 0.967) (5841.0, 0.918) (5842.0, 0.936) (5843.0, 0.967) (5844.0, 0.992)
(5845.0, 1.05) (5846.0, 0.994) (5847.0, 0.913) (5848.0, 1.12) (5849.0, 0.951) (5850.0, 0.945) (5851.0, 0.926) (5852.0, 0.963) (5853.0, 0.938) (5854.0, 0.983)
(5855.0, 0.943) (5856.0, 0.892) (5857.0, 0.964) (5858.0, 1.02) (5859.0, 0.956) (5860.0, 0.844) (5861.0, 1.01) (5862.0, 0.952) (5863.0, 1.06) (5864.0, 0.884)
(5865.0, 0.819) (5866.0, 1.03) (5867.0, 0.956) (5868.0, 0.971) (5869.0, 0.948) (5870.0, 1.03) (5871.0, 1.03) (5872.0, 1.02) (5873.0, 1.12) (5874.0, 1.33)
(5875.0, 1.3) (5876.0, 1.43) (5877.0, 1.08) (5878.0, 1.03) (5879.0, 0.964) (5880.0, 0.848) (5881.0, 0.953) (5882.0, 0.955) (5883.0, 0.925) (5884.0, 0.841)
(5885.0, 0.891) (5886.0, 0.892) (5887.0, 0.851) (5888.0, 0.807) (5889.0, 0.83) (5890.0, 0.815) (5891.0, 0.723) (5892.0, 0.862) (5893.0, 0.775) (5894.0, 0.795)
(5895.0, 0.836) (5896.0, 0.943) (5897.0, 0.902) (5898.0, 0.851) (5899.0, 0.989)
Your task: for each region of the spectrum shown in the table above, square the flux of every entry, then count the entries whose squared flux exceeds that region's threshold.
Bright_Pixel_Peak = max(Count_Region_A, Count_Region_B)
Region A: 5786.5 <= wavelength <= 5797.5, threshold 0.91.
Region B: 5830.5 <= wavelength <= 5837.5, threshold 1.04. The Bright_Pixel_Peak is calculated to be 6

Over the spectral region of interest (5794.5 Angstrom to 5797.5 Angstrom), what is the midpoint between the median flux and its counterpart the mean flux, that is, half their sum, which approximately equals 0.95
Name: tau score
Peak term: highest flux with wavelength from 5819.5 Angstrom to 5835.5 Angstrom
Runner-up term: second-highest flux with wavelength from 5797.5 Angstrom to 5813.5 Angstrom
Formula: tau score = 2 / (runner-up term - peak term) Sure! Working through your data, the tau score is 100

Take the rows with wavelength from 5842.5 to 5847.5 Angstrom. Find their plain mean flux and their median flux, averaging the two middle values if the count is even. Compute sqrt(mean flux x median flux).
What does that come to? 0.988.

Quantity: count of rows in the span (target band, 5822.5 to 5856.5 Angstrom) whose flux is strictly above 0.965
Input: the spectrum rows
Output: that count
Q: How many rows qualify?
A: 16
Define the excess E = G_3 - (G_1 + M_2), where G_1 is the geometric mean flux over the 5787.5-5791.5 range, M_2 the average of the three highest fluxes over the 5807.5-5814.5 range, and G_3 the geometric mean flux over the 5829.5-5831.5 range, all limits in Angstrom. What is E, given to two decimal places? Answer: -1.04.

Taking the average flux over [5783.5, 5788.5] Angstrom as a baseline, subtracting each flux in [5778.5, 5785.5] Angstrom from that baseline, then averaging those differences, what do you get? 0.10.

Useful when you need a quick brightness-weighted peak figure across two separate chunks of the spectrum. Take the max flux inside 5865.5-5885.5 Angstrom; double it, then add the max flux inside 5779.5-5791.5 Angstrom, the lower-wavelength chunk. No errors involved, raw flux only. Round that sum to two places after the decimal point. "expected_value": 3.91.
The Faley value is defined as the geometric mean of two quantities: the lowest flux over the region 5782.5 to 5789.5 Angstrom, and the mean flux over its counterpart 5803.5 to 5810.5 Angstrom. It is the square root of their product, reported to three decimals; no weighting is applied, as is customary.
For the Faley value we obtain 0.953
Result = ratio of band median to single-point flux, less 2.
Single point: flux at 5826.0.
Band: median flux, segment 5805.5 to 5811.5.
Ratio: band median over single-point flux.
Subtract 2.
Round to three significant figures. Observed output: -1.00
